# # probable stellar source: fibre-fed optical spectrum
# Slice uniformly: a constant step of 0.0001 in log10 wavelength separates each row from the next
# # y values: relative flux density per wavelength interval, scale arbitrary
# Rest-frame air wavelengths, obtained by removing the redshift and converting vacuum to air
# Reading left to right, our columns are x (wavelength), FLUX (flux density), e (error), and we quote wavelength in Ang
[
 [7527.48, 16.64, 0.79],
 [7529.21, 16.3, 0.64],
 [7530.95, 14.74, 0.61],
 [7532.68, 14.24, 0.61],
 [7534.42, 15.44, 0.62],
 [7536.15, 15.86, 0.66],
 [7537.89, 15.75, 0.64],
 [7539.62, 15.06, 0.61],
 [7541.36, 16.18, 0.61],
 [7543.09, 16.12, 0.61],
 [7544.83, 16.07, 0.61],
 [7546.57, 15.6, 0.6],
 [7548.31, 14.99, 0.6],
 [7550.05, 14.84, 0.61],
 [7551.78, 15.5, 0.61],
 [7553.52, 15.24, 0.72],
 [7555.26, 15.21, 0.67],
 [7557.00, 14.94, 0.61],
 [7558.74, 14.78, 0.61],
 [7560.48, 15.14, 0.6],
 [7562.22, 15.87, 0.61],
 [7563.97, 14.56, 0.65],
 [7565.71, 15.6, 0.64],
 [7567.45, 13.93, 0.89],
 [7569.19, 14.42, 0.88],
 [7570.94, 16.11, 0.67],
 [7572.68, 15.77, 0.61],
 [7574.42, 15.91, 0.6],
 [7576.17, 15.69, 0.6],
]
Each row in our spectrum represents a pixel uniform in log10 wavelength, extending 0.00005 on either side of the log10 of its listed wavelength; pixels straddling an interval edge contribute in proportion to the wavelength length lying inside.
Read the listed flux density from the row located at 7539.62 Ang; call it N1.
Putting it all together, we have 15.06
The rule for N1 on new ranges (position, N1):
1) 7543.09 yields 16.12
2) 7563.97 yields 14.56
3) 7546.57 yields 15.6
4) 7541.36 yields 16.18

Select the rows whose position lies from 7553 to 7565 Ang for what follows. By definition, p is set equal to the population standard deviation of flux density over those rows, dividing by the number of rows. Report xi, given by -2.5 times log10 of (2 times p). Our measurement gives 0.28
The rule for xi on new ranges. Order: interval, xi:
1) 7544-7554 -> 0.22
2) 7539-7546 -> 0.09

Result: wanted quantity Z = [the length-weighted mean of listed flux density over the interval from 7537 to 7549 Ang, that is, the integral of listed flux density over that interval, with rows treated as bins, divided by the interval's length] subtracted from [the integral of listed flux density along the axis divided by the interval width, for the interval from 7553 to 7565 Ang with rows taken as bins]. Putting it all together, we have -0.6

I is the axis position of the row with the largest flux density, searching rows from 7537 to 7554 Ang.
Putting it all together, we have 7541.36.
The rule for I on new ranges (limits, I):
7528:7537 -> 7529.21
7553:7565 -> 7562.22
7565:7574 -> 7570.94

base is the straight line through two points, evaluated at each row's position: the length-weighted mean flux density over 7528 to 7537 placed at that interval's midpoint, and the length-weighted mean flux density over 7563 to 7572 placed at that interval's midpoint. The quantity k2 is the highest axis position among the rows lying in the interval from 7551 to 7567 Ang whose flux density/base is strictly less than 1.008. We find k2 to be 7563.97 Ang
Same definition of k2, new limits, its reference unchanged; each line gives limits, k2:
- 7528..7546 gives 7539.62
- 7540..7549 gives 7548.31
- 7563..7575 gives 7569.19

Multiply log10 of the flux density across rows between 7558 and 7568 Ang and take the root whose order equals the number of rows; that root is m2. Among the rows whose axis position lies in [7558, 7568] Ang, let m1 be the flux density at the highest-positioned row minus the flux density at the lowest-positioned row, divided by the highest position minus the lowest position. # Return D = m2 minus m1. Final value 1.27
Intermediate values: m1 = -0.10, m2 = 1.17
